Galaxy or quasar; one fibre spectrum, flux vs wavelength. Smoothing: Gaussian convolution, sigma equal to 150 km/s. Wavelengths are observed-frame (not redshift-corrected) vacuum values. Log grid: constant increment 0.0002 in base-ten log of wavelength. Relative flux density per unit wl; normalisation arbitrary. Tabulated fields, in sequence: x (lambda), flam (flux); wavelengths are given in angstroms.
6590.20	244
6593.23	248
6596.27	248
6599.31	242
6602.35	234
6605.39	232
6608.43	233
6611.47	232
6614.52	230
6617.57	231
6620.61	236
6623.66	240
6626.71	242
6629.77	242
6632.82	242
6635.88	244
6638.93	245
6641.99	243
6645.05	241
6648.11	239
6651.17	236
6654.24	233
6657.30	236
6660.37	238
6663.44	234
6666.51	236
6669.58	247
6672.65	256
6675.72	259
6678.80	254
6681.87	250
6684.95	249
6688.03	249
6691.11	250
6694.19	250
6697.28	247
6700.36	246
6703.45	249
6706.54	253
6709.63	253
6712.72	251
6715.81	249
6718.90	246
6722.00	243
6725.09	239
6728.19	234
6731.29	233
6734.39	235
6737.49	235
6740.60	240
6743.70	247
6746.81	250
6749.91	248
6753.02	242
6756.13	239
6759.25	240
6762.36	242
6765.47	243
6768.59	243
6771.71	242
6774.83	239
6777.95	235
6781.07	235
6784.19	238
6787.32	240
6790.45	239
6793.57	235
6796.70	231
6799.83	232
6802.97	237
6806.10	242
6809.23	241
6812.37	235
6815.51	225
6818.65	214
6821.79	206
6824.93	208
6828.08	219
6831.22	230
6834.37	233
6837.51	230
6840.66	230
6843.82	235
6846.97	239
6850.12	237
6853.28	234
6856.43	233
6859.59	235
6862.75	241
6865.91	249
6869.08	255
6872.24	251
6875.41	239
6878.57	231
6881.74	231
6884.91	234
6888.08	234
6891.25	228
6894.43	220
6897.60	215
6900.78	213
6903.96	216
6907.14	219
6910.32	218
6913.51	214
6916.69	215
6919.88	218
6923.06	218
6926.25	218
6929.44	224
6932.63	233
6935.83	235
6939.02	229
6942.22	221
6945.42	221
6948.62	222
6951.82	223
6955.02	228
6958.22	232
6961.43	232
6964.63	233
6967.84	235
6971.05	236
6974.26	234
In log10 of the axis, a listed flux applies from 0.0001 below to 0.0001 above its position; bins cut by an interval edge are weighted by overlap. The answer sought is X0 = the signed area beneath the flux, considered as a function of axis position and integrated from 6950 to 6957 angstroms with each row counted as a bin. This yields 1582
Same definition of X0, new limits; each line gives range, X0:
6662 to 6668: 1410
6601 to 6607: 1399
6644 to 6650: 1439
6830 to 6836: 1391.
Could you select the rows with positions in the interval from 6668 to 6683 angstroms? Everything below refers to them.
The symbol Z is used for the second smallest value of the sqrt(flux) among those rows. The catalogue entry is 15.8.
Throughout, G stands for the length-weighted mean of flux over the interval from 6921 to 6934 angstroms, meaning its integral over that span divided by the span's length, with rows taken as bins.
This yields 223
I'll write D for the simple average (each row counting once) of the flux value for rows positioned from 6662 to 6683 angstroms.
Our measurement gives 248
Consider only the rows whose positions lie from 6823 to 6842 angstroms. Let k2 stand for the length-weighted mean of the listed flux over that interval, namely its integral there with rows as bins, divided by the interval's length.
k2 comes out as 225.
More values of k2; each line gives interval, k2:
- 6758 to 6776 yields 242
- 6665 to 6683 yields 250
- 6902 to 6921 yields 216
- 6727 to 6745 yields 237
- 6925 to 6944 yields 227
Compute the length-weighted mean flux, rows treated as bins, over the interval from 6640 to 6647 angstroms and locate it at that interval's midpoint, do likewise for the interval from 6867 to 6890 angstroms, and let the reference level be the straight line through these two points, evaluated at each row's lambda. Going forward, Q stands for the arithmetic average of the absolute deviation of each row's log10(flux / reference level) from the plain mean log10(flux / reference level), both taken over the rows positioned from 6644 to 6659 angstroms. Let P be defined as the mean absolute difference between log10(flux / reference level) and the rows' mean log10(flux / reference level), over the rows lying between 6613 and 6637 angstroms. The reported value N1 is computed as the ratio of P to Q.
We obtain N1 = 1.95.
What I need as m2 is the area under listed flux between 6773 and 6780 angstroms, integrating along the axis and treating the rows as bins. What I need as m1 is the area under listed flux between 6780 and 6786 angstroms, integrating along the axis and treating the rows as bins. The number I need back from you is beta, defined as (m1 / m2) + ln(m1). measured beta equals 8.1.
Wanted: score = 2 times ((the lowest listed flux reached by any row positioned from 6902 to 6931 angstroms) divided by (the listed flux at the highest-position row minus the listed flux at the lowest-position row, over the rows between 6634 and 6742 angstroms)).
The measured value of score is -107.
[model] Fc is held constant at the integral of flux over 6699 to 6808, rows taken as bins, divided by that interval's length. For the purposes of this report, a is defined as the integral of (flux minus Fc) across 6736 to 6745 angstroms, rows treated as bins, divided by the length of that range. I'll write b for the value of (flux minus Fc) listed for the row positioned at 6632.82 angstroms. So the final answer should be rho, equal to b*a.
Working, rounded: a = -1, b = 1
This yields -1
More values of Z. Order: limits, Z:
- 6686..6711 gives 15.7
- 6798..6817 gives 15.2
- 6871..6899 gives 14.8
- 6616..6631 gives 15.4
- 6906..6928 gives 14.7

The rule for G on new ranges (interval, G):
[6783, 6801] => 236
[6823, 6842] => 225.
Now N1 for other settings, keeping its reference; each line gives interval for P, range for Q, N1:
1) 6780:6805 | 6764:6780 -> 0.99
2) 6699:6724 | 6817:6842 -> 0.26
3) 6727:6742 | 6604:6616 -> 2.14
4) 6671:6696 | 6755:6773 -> 2.13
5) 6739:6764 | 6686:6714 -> 2.00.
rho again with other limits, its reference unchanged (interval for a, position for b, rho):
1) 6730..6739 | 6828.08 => 154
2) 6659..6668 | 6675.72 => -94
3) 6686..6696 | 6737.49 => -52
